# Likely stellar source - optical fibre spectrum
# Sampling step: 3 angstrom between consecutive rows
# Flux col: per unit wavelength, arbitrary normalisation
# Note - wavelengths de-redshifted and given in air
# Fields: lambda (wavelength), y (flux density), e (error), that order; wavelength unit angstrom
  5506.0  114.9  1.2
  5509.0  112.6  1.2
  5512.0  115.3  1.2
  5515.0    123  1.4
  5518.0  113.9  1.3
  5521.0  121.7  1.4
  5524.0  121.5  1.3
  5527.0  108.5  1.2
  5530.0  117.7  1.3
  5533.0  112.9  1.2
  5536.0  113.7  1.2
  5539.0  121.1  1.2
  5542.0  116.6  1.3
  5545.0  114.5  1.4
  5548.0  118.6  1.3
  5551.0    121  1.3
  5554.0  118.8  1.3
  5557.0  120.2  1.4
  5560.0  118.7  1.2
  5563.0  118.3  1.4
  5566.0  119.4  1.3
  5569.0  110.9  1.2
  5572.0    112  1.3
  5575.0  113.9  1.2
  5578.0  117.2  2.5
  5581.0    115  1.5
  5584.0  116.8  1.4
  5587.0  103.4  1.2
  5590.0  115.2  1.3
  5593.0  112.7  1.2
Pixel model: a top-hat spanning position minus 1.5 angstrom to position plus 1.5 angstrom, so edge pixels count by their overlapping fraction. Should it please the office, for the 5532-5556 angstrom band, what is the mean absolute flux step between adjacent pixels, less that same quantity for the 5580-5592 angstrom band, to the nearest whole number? -6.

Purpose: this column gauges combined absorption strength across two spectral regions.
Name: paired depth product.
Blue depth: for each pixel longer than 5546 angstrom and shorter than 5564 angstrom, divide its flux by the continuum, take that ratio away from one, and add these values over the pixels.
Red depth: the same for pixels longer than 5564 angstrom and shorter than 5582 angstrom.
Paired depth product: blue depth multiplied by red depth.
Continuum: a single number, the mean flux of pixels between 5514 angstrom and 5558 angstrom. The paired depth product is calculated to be -0.013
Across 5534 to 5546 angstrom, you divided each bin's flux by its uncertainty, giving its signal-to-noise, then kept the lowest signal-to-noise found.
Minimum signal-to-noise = 82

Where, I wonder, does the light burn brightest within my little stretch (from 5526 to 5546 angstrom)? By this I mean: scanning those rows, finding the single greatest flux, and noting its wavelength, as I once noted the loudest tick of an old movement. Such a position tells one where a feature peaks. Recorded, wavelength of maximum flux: 5539.0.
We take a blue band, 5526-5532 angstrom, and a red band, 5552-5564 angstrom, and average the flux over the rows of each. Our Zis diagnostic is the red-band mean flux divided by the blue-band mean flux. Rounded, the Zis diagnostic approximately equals 1.05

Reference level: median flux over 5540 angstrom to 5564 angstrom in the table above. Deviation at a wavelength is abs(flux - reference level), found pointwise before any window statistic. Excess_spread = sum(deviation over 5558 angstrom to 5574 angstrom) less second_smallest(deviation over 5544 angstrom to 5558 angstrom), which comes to 15.4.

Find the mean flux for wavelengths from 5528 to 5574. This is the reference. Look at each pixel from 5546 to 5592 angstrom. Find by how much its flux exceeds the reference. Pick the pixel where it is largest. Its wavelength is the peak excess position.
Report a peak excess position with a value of 5551.0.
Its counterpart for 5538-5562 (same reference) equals 5539.0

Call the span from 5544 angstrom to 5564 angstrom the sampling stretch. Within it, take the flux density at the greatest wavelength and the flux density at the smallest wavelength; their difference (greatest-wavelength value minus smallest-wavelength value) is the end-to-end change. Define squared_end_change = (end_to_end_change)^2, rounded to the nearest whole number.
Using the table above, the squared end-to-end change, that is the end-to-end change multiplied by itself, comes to 14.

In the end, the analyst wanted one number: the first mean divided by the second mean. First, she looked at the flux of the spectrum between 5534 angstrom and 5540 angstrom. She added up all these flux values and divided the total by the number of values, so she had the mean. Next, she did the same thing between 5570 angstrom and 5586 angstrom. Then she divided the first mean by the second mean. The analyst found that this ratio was 1.02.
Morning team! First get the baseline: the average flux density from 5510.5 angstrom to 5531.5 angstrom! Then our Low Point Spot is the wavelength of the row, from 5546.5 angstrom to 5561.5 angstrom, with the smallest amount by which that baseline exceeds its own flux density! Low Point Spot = 5551.0 angstrom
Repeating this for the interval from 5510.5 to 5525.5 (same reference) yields 5515.0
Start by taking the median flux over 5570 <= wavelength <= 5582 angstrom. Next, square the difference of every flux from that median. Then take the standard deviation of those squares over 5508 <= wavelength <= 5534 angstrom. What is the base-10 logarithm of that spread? 1.4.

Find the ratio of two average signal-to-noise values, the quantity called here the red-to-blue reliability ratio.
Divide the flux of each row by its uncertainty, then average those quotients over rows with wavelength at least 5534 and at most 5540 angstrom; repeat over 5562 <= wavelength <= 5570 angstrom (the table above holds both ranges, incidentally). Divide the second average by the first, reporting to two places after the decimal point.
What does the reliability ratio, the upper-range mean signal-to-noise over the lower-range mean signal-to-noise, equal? 0.92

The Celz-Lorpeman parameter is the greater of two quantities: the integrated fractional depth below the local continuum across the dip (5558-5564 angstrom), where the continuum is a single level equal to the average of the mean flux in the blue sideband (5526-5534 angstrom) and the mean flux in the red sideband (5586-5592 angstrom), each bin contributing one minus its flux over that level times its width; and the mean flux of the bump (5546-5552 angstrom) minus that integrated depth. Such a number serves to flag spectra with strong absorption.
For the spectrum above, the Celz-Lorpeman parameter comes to 120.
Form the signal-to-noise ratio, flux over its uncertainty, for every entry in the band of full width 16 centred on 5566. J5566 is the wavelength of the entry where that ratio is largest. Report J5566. 5560.0 angstrom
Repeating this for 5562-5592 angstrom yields 5575.0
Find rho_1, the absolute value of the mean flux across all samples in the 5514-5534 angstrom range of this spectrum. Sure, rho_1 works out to 117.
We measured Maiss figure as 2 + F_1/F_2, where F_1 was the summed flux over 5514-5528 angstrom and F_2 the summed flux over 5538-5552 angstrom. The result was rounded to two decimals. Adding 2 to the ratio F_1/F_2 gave 2.99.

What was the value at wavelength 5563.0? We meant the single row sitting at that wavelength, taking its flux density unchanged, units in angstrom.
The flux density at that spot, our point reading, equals 118.3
